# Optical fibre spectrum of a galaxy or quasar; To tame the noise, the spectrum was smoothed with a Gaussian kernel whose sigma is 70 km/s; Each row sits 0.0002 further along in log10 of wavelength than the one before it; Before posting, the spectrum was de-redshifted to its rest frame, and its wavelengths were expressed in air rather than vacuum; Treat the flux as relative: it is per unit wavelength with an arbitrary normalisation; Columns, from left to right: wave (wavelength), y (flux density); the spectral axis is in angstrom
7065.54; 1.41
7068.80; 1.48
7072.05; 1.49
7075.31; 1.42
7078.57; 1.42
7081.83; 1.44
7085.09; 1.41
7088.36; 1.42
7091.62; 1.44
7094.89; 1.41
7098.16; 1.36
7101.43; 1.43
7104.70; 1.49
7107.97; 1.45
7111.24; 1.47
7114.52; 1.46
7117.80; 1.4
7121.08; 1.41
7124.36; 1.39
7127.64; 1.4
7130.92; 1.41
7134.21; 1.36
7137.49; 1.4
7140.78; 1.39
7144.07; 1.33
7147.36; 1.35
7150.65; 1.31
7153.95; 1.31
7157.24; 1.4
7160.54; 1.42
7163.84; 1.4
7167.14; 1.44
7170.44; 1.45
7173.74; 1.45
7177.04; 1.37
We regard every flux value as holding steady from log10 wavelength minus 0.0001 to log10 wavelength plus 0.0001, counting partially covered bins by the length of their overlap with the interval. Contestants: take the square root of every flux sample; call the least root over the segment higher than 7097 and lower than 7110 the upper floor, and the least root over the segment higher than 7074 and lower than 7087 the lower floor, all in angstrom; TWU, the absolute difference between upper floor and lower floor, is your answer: 0.021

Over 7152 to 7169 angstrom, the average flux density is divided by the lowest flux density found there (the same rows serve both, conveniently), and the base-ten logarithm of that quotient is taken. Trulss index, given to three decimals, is 0.027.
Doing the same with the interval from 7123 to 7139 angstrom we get 0.010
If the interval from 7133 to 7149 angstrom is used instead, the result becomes 0.012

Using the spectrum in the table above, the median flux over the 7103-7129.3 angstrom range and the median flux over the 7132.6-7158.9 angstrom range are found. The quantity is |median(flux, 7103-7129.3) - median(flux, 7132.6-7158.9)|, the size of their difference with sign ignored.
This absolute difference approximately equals 0.075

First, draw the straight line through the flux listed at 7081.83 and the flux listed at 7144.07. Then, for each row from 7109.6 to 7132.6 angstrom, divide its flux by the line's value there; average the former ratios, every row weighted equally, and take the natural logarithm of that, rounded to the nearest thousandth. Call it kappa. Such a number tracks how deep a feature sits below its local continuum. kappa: 0.035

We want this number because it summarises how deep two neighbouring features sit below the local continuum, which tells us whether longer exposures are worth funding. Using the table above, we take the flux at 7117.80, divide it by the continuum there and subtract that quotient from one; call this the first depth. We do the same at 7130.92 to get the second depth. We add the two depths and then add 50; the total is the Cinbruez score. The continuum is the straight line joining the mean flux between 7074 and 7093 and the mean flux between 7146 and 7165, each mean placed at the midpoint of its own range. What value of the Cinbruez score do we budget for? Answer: 50.0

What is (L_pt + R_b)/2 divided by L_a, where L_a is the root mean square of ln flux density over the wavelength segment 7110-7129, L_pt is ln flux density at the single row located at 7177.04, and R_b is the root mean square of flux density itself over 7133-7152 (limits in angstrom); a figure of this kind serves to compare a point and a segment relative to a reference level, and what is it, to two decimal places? 2.37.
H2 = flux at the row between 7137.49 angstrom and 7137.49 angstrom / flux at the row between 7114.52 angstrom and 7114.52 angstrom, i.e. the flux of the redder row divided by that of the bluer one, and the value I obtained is 0.96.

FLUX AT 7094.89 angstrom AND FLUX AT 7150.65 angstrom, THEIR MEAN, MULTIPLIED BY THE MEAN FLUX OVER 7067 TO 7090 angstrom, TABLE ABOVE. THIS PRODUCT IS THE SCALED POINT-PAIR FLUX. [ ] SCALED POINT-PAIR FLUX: 1.96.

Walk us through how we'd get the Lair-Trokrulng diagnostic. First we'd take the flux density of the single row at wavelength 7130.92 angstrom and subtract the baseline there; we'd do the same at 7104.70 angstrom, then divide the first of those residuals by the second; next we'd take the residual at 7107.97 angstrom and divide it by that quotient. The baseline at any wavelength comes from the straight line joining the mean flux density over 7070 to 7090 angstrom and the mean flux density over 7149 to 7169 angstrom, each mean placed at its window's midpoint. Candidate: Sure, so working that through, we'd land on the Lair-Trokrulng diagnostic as 0.24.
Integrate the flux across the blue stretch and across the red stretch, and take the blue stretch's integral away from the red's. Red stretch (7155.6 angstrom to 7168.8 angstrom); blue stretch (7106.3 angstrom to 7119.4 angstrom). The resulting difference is -0.26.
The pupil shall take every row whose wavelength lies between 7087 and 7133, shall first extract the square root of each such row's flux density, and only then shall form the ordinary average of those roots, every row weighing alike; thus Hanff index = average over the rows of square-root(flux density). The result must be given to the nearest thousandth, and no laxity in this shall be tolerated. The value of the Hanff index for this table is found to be 1.193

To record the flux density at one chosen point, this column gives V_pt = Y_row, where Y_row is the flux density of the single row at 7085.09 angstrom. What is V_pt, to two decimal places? 1.41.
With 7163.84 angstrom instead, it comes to 1.40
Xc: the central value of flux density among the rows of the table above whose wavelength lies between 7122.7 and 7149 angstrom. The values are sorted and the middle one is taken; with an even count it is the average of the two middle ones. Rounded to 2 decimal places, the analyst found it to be 1.39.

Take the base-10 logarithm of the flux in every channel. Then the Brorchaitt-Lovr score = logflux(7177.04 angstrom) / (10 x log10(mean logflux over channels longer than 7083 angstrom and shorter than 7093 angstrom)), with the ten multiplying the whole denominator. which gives -0.017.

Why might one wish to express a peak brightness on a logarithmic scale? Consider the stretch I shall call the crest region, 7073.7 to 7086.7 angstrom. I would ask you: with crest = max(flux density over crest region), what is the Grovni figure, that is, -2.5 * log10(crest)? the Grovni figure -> -0.396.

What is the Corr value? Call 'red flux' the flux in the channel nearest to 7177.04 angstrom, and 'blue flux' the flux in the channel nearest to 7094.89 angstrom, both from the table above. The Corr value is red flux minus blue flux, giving -0.040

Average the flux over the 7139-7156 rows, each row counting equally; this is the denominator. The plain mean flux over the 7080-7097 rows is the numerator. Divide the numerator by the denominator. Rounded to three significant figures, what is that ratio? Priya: 1.06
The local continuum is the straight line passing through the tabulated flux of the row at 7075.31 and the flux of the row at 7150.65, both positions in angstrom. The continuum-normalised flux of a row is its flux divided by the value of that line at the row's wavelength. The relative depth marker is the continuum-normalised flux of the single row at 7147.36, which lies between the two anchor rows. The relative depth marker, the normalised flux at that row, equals 1.03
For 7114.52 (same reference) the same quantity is 1.07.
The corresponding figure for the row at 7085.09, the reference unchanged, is 1.00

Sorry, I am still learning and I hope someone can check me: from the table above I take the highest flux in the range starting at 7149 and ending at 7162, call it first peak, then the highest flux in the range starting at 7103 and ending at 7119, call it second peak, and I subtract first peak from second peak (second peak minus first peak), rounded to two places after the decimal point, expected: 0.07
